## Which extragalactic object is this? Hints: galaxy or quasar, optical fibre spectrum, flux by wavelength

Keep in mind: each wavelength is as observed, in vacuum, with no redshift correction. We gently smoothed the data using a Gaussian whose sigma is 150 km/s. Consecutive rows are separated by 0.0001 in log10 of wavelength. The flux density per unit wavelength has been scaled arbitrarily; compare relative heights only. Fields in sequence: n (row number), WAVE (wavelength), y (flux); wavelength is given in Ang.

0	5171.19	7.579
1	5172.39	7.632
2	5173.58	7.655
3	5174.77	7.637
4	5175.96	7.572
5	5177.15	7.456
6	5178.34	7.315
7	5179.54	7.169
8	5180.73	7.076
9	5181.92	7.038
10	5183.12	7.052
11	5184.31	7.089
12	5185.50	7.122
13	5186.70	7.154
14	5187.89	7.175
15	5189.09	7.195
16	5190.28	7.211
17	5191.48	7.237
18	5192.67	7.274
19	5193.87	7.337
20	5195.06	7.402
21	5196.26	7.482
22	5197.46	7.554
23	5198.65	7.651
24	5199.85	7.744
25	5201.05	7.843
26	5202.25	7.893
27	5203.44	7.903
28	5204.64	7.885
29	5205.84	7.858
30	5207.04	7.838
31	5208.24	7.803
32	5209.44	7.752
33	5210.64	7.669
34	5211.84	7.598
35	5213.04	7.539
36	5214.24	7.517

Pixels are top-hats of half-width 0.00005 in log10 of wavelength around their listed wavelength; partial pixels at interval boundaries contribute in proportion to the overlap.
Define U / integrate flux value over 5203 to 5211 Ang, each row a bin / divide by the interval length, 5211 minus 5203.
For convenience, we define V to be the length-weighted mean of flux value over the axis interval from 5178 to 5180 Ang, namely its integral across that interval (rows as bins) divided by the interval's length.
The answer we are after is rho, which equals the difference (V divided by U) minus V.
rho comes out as -6.29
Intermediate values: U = 7.81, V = 7.21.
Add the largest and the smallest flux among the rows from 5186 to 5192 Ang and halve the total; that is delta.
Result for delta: 7.2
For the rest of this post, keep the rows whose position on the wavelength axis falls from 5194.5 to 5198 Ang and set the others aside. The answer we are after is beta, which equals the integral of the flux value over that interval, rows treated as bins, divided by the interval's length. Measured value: 7.5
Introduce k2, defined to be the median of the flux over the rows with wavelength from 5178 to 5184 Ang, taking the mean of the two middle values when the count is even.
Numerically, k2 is 7.1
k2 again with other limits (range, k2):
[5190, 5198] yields 7.3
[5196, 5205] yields 7.8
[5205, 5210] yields 7.8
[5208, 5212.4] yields 7.7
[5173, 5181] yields 7.5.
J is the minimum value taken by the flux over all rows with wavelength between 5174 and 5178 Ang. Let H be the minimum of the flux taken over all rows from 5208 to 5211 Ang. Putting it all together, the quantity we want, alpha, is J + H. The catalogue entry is 15.1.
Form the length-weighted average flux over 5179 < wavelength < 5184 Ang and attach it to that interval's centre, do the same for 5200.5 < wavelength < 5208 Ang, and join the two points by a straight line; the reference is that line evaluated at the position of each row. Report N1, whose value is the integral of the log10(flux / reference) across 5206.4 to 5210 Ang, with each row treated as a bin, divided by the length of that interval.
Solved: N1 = -0.011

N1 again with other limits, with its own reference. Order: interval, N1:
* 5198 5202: 0.002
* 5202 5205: 0.003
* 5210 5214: -0.030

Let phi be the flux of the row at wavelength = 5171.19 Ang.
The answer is 7.579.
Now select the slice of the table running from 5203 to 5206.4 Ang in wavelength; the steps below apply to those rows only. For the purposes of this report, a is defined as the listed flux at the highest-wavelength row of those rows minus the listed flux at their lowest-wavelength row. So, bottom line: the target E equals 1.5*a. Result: -0.07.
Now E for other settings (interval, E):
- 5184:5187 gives 0.10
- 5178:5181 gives -0.36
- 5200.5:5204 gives 0.09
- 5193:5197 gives 0.22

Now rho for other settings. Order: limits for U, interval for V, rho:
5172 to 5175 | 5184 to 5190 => -6.22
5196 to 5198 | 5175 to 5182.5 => -6.32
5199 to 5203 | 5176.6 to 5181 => -6.33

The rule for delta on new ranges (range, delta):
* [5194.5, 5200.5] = 7.6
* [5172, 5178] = 7.6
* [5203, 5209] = 7.9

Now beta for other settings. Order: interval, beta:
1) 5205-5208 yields 7.8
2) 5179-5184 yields 7.1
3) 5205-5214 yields 7.7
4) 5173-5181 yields 7.4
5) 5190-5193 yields 7.2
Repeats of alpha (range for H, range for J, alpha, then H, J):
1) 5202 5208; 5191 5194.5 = 15.1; 7.838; 7.237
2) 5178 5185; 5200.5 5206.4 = 14.9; 7.038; 7.843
